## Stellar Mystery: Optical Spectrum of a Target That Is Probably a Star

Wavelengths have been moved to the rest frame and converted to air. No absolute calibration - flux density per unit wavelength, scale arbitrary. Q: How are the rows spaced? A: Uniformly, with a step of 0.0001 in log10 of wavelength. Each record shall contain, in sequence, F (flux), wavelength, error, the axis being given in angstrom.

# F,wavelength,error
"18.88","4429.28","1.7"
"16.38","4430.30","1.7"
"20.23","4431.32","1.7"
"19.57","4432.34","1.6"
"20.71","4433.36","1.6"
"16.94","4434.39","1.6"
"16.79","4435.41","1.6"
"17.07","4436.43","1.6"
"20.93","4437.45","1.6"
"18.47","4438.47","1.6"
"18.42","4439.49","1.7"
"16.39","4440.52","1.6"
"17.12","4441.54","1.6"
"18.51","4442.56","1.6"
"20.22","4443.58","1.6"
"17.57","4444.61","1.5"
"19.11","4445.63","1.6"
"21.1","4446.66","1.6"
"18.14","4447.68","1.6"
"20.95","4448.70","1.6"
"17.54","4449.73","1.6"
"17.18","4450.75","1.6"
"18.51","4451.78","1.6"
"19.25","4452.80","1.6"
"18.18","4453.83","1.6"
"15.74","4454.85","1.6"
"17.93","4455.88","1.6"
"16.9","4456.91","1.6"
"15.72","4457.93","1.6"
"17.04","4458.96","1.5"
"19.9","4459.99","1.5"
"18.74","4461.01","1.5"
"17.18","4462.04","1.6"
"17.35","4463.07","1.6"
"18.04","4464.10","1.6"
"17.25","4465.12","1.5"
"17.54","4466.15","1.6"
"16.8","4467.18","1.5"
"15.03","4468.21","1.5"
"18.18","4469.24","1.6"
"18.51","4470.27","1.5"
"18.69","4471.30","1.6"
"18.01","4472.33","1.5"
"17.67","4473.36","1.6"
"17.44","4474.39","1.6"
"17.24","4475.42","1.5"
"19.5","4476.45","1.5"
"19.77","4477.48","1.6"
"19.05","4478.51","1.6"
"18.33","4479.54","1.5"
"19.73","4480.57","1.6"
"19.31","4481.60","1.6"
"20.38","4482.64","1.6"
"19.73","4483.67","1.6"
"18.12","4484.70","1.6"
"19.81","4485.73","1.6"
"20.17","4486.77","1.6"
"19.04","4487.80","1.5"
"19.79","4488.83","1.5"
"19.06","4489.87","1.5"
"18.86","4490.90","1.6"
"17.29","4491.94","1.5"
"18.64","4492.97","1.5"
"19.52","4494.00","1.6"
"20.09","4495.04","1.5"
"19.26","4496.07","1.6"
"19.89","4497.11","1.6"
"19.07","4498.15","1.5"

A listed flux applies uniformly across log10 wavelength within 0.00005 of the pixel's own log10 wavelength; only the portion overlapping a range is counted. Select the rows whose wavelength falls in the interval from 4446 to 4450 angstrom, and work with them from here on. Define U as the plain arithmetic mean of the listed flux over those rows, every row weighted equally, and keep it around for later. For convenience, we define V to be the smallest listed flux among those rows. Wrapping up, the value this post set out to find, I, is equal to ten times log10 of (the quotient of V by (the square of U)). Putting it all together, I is -13.33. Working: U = 19.4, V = 17.54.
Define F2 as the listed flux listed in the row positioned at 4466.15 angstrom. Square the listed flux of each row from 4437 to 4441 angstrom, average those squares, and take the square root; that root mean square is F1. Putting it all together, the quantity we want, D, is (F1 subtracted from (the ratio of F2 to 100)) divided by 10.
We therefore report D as -1.845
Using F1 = 18.6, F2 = 17.54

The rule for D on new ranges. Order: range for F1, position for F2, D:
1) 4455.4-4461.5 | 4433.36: -1.755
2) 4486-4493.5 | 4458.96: -1.883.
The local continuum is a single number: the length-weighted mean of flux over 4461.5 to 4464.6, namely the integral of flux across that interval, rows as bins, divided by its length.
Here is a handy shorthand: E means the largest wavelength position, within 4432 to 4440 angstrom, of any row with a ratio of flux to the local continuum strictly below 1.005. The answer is 4436.43 angstrom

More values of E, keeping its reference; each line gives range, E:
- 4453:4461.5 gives 4458.96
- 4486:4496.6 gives 4491.94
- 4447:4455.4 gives 4454.85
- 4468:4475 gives 4474.39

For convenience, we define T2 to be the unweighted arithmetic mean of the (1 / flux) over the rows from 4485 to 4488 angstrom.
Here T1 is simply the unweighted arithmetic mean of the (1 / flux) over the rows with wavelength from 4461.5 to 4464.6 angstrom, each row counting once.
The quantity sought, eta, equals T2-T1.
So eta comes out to -0.006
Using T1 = 0.0571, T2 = 0.0509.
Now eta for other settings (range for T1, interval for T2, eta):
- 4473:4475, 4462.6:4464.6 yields 0.000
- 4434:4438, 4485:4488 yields -0.005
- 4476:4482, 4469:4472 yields 0.002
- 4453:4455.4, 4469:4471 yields -0.005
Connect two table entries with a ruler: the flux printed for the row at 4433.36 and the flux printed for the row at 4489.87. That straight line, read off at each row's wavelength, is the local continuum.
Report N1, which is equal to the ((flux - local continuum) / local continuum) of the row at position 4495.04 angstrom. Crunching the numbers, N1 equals 0.06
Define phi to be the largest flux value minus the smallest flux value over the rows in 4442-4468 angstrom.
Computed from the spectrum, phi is 5.4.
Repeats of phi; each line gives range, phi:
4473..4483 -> 3.1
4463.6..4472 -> 3.7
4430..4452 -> 4.7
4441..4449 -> 4.0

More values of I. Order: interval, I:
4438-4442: -12.76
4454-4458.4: -12.42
